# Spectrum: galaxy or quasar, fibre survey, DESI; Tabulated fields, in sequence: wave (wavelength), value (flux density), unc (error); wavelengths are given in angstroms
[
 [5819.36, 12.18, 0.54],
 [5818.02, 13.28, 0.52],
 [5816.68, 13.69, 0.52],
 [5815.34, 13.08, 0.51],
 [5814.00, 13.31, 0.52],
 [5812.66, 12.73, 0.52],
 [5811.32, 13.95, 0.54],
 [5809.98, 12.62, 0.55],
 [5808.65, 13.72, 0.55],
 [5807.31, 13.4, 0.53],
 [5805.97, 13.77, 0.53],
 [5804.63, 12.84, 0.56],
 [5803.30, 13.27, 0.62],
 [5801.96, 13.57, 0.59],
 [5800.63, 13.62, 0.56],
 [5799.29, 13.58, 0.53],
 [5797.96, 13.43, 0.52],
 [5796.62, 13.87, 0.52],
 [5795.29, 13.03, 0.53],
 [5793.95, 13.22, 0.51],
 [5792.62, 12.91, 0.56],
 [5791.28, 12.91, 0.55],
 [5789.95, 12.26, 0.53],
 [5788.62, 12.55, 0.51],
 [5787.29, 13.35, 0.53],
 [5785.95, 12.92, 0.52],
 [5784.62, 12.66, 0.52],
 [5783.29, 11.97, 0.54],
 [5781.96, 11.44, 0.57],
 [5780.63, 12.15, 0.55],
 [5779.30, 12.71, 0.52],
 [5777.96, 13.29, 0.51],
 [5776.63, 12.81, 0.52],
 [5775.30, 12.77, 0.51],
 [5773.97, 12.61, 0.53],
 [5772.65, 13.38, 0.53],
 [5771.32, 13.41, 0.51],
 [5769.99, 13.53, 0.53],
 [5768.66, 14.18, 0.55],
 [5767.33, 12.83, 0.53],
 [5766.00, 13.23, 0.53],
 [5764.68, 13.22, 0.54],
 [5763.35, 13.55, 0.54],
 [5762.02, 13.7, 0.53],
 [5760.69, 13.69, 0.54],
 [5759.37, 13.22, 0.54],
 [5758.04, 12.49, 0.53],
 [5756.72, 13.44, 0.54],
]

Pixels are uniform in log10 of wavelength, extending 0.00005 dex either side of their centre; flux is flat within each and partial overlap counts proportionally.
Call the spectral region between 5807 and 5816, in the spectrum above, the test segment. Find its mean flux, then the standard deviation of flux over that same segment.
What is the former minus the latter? 12.8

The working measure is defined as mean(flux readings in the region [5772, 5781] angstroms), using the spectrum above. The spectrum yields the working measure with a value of 12.8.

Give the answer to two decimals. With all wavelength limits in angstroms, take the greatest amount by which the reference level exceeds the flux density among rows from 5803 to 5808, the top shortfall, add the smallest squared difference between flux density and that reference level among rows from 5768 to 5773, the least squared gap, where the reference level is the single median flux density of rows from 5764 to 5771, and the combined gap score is 0.41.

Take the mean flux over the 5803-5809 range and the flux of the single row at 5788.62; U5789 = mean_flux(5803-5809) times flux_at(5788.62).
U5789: 168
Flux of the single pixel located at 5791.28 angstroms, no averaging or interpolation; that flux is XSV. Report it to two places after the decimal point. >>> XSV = 12.91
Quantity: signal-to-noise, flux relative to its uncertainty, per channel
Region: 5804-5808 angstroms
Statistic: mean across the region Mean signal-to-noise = 24.7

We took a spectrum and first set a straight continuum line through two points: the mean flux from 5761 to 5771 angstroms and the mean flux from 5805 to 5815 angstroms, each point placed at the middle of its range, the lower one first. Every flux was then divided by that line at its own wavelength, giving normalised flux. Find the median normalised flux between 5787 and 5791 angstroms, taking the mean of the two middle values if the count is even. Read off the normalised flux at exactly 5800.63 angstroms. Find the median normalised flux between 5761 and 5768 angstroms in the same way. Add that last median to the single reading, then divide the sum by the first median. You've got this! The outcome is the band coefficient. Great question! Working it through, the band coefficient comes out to 2.14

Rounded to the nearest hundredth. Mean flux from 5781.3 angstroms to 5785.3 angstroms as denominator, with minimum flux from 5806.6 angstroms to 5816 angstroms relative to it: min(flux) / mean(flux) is 1.05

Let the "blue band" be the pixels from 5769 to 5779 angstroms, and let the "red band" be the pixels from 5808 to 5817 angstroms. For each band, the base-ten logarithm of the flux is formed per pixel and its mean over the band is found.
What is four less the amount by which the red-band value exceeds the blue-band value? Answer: 3.99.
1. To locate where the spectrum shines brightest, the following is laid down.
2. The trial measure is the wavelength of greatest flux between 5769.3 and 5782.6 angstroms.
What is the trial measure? 5769.99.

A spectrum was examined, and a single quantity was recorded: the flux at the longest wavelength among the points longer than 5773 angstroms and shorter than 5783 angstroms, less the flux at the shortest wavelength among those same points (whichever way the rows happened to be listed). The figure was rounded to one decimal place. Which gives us -1.2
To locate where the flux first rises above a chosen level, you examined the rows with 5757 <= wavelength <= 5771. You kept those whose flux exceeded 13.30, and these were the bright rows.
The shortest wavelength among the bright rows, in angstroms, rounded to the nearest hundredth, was 5760.69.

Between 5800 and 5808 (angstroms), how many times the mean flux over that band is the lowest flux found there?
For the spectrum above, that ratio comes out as 0.957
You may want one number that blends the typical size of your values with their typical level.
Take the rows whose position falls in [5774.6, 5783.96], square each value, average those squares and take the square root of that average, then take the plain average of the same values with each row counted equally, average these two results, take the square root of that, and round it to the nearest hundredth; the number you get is 3.53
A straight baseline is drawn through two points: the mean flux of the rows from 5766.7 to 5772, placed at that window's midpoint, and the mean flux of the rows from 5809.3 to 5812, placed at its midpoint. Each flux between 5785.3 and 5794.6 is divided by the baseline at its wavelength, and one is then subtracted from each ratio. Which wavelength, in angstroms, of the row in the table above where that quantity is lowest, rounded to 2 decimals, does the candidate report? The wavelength 5789.95 angstroms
